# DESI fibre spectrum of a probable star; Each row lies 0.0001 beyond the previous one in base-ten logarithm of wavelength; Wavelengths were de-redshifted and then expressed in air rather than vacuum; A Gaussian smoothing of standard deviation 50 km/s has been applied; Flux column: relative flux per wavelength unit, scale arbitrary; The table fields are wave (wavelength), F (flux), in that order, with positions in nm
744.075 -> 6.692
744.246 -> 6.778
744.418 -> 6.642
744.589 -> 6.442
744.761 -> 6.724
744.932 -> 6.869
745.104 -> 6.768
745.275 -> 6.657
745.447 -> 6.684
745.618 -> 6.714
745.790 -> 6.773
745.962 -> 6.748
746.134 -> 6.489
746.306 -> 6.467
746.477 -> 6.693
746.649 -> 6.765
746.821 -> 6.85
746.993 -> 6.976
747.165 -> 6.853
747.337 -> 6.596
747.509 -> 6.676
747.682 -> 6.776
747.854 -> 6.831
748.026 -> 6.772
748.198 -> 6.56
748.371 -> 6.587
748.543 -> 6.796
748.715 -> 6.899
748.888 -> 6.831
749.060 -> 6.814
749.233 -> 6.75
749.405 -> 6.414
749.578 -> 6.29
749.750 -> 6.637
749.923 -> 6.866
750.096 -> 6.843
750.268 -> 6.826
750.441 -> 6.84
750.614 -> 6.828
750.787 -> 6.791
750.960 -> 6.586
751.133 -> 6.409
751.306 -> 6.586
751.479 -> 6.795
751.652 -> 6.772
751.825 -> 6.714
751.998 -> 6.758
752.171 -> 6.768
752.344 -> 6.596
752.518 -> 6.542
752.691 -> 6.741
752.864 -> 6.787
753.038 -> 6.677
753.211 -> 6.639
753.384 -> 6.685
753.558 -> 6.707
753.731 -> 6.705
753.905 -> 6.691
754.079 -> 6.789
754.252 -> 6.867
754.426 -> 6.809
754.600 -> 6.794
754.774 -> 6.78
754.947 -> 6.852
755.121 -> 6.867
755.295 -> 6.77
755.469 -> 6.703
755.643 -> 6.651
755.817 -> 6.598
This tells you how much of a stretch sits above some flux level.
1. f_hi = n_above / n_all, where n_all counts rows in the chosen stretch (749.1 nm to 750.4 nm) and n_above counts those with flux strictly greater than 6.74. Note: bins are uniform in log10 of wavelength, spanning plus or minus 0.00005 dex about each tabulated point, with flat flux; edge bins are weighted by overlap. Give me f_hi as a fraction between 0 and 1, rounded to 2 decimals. 0.57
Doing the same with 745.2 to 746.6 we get 0.25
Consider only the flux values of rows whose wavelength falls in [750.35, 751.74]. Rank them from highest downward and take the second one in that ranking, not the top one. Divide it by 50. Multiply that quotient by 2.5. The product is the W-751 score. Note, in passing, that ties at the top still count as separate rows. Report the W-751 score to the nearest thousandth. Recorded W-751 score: 0.341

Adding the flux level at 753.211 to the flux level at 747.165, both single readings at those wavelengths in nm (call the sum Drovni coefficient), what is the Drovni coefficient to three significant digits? 13.5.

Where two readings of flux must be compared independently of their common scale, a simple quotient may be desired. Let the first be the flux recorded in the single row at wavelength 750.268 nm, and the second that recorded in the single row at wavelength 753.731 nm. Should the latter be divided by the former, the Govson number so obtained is 0.982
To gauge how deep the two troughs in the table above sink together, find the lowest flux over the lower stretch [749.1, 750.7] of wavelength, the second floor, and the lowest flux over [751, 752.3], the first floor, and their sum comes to 12.7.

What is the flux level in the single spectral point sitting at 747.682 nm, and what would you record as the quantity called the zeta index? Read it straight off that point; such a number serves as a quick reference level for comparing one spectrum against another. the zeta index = 6.776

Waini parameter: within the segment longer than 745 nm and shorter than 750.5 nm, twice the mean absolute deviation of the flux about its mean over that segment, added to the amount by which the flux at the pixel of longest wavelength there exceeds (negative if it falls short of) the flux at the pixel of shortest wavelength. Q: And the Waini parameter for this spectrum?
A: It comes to 0.31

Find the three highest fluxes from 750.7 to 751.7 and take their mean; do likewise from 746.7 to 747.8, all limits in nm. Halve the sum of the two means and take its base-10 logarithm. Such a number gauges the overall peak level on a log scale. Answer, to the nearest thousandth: 0.835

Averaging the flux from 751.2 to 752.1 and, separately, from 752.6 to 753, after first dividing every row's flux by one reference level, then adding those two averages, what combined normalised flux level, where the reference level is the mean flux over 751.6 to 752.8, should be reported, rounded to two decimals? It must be 2.01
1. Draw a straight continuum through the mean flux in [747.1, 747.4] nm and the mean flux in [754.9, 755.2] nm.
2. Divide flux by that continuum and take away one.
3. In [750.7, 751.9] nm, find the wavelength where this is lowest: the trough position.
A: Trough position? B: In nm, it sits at 751.133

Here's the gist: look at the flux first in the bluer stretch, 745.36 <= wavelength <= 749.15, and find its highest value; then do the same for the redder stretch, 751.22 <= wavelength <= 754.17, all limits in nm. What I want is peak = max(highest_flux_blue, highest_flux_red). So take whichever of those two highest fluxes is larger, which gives 6.98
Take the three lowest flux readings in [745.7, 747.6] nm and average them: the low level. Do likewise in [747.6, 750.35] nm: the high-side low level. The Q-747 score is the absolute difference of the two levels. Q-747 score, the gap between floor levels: 0.10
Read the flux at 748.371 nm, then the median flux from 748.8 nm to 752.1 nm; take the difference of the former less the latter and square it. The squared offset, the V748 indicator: 0.034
